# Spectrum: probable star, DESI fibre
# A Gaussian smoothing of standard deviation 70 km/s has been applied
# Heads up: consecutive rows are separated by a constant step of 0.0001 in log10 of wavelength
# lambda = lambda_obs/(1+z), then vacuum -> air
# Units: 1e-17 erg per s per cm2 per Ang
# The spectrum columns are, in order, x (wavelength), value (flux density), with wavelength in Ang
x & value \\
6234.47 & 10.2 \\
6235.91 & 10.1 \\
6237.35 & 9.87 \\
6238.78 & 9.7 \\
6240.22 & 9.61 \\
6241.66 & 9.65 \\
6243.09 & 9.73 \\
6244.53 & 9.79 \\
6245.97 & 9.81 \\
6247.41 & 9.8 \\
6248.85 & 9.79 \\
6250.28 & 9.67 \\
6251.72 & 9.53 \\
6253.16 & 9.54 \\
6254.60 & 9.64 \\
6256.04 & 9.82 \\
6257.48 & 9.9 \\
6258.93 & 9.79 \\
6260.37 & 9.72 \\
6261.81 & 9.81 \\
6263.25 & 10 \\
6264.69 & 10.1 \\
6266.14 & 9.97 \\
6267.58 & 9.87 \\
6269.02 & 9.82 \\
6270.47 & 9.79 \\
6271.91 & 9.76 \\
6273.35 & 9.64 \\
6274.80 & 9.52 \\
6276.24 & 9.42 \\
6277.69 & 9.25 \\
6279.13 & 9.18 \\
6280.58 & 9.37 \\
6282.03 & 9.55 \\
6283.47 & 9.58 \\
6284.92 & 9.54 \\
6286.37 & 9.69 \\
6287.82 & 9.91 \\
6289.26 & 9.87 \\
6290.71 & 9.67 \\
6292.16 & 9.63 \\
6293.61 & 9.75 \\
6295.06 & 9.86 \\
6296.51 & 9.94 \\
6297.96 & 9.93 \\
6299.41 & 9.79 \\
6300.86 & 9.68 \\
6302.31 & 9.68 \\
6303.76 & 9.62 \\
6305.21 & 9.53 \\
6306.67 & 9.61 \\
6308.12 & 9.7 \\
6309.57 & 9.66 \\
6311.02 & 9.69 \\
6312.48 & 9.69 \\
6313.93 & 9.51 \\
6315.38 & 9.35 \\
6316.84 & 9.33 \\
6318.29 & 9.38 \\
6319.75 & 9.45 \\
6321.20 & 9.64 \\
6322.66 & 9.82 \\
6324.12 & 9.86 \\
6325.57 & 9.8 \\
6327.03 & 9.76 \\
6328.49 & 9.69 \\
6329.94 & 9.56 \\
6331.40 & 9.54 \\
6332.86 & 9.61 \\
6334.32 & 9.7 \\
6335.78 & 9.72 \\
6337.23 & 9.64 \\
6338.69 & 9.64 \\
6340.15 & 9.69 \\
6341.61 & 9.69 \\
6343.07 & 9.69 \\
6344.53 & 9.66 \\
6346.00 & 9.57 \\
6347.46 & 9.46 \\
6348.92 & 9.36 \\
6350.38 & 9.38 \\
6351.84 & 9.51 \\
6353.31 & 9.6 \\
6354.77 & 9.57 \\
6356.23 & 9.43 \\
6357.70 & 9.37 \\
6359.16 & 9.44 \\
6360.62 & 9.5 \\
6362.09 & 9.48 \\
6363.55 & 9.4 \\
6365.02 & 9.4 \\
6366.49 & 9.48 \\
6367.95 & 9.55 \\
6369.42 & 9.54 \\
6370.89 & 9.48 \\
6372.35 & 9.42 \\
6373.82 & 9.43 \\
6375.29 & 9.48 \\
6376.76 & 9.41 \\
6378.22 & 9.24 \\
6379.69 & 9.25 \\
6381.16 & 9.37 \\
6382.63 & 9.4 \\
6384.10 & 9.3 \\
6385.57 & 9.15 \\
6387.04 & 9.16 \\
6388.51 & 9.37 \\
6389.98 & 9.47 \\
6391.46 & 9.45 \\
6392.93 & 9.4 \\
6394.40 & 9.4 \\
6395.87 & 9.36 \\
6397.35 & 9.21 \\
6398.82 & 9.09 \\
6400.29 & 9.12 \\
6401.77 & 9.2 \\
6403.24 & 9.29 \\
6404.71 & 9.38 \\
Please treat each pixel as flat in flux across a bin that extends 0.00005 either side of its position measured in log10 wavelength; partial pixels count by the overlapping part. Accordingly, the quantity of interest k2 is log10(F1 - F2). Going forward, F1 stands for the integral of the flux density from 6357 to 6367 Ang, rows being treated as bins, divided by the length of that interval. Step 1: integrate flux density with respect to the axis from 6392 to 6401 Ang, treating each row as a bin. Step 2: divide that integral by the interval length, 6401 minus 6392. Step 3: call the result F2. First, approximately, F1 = 9.44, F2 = 9.27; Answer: -0.79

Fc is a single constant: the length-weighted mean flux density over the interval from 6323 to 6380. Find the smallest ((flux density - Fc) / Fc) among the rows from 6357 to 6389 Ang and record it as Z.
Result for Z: -0.041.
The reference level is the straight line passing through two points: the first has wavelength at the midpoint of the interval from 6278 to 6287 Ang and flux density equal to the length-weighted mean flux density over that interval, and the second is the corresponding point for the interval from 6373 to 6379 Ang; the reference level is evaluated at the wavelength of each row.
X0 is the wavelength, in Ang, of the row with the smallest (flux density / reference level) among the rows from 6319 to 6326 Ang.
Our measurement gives 6319.75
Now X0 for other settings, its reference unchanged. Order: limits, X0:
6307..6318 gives 6316.84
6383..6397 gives 6385.57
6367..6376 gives 6372.35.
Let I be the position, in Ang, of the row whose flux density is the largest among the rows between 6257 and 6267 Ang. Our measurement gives 6264.69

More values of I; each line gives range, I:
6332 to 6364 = 6335.78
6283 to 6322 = 6296.51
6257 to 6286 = 6264.69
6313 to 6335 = 6324.12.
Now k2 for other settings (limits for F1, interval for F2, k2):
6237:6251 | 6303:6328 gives -0.87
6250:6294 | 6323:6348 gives -1.72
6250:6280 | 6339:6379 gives -0.68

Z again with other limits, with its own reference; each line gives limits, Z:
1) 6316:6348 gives -0.022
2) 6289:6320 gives -0.022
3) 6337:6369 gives -0.019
